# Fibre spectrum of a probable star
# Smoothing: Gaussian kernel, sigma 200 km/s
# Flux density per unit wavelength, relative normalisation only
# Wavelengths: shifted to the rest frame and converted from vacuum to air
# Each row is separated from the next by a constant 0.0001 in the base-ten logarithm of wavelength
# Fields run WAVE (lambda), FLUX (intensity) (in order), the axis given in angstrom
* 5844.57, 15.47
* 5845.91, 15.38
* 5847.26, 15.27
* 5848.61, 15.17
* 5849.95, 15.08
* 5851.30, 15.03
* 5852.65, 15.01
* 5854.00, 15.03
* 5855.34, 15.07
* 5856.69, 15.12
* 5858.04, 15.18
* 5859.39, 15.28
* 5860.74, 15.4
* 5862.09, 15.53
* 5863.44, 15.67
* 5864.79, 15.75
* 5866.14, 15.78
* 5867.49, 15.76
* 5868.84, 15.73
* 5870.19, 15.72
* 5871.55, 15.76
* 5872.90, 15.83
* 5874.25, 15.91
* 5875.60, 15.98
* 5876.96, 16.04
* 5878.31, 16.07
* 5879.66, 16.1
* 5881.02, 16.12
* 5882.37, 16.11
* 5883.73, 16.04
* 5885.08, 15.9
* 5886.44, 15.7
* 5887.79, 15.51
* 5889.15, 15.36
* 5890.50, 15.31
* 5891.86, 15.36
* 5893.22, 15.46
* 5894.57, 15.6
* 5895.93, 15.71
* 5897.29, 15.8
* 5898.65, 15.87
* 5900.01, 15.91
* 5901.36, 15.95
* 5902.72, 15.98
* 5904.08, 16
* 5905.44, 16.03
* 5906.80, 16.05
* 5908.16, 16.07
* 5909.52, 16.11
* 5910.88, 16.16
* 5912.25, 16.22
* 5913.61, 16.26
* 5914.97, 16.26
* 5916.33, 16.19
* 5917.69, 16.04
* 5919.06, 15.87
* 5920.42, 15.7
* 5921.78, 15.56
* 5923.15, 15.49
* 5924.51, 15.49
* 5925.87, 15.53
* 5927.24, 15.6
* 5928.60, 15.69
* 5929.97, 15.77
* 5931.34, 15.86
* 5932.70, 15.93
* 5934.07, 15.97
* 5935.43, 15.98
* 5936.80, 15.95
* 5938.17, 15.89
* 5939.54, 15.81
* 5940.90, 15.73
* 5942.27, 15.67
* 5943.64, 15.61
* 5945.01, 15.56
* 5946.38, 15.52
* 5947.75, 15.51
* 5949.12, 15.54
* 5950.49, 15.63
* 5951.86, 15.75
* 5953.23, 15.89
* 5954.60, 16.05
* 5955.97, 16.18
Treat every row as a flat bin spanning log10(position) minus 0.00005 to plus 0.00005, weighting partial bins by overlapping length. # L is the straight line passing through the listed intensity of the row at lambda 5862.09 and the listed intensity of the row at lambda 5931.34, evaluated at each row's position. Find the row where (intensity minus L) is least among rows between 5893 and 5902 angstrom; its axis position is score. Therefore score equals 5893.22 angstrom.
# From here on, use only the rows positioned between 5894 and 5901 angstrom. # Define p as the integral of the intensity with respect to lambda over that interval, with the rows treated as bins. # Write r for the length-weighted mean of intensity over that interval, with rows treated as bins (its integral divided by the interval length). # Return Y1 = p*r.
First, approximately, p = 111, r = 15.8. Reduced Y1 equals 1745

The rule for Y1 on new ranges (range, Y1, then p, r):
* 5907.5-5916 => 2224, 138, 16.2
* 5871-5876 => 1262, 79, 15.9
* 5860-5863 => 718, 46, 15.5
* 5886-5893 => 1669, 108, 15.4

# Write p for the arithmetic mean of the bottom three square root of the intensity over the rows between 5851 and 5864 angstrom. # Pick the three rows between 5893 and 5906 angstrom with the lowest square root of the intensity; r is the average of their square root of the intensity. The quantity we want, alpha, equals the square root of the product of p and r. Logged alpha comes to 3.91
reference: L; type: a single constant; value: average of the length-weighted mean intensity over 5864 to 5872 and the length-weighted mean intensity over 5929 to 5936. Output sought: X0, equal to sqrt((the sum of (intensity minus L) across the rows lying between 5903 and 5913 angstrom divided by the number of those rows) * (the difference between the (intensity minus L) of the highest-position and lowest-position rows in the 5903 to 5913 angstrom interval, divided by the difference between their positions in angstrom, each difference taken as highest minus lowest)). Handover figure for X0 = 0.086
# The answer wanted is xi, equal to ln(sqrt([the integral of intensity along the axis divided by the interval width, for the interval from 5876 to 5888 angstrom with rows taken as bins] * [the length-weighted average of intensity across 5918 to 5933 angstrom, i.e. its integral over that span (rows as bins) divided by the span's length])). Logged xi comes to 2.762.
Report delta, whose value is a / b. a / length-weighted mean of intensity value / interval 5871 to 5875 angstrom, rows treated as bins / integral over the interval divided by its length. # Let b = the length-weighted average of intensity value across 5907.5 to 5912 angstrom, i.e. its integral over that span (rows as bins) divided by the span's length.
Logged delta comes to 0.99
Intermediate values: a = 15.87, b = 16.1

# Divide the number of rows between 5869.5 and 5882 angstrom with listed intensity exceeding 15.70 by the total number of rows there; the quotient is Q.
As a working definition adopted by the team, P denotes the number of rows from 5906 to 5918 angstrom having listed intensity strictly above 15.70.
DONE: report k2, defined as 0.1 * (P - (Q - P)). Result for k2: 1.70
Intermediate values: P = 9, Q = 1.00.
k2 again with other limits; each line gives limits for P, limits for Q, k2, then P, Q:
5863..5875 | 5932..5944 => 1.52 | 8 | 0.78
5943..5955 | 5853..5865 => 0.59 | 3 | 0.11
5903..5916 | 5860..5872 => 1.73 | 9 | 0.67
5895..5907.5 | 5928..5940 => 1.71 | 9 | 0.89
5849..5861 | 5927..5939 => -0.08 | 0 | 0.78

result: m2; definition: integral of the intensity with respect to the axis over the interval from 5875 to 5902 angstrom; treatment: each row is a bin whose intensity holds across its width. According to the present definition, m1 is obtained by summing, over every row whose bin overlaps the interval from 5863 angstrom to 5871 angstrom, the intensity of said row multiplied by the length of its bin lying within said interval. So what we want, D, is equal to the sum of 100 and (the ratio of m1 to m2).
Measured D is 100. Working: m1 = 126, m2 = 426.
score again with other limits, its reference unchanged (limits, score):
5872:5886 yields 5872.90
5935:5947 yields 5946.38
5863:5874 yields 5863.44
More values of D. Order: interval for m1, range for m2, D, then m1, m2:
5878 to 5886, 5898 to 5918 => 100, 128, 322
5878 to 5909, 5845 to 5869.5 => 101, 491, 376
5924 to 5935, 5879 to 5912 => 100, 173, 523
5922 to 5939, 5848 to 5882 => 101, 268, 529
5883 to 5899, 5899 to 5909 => 102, 250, 160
